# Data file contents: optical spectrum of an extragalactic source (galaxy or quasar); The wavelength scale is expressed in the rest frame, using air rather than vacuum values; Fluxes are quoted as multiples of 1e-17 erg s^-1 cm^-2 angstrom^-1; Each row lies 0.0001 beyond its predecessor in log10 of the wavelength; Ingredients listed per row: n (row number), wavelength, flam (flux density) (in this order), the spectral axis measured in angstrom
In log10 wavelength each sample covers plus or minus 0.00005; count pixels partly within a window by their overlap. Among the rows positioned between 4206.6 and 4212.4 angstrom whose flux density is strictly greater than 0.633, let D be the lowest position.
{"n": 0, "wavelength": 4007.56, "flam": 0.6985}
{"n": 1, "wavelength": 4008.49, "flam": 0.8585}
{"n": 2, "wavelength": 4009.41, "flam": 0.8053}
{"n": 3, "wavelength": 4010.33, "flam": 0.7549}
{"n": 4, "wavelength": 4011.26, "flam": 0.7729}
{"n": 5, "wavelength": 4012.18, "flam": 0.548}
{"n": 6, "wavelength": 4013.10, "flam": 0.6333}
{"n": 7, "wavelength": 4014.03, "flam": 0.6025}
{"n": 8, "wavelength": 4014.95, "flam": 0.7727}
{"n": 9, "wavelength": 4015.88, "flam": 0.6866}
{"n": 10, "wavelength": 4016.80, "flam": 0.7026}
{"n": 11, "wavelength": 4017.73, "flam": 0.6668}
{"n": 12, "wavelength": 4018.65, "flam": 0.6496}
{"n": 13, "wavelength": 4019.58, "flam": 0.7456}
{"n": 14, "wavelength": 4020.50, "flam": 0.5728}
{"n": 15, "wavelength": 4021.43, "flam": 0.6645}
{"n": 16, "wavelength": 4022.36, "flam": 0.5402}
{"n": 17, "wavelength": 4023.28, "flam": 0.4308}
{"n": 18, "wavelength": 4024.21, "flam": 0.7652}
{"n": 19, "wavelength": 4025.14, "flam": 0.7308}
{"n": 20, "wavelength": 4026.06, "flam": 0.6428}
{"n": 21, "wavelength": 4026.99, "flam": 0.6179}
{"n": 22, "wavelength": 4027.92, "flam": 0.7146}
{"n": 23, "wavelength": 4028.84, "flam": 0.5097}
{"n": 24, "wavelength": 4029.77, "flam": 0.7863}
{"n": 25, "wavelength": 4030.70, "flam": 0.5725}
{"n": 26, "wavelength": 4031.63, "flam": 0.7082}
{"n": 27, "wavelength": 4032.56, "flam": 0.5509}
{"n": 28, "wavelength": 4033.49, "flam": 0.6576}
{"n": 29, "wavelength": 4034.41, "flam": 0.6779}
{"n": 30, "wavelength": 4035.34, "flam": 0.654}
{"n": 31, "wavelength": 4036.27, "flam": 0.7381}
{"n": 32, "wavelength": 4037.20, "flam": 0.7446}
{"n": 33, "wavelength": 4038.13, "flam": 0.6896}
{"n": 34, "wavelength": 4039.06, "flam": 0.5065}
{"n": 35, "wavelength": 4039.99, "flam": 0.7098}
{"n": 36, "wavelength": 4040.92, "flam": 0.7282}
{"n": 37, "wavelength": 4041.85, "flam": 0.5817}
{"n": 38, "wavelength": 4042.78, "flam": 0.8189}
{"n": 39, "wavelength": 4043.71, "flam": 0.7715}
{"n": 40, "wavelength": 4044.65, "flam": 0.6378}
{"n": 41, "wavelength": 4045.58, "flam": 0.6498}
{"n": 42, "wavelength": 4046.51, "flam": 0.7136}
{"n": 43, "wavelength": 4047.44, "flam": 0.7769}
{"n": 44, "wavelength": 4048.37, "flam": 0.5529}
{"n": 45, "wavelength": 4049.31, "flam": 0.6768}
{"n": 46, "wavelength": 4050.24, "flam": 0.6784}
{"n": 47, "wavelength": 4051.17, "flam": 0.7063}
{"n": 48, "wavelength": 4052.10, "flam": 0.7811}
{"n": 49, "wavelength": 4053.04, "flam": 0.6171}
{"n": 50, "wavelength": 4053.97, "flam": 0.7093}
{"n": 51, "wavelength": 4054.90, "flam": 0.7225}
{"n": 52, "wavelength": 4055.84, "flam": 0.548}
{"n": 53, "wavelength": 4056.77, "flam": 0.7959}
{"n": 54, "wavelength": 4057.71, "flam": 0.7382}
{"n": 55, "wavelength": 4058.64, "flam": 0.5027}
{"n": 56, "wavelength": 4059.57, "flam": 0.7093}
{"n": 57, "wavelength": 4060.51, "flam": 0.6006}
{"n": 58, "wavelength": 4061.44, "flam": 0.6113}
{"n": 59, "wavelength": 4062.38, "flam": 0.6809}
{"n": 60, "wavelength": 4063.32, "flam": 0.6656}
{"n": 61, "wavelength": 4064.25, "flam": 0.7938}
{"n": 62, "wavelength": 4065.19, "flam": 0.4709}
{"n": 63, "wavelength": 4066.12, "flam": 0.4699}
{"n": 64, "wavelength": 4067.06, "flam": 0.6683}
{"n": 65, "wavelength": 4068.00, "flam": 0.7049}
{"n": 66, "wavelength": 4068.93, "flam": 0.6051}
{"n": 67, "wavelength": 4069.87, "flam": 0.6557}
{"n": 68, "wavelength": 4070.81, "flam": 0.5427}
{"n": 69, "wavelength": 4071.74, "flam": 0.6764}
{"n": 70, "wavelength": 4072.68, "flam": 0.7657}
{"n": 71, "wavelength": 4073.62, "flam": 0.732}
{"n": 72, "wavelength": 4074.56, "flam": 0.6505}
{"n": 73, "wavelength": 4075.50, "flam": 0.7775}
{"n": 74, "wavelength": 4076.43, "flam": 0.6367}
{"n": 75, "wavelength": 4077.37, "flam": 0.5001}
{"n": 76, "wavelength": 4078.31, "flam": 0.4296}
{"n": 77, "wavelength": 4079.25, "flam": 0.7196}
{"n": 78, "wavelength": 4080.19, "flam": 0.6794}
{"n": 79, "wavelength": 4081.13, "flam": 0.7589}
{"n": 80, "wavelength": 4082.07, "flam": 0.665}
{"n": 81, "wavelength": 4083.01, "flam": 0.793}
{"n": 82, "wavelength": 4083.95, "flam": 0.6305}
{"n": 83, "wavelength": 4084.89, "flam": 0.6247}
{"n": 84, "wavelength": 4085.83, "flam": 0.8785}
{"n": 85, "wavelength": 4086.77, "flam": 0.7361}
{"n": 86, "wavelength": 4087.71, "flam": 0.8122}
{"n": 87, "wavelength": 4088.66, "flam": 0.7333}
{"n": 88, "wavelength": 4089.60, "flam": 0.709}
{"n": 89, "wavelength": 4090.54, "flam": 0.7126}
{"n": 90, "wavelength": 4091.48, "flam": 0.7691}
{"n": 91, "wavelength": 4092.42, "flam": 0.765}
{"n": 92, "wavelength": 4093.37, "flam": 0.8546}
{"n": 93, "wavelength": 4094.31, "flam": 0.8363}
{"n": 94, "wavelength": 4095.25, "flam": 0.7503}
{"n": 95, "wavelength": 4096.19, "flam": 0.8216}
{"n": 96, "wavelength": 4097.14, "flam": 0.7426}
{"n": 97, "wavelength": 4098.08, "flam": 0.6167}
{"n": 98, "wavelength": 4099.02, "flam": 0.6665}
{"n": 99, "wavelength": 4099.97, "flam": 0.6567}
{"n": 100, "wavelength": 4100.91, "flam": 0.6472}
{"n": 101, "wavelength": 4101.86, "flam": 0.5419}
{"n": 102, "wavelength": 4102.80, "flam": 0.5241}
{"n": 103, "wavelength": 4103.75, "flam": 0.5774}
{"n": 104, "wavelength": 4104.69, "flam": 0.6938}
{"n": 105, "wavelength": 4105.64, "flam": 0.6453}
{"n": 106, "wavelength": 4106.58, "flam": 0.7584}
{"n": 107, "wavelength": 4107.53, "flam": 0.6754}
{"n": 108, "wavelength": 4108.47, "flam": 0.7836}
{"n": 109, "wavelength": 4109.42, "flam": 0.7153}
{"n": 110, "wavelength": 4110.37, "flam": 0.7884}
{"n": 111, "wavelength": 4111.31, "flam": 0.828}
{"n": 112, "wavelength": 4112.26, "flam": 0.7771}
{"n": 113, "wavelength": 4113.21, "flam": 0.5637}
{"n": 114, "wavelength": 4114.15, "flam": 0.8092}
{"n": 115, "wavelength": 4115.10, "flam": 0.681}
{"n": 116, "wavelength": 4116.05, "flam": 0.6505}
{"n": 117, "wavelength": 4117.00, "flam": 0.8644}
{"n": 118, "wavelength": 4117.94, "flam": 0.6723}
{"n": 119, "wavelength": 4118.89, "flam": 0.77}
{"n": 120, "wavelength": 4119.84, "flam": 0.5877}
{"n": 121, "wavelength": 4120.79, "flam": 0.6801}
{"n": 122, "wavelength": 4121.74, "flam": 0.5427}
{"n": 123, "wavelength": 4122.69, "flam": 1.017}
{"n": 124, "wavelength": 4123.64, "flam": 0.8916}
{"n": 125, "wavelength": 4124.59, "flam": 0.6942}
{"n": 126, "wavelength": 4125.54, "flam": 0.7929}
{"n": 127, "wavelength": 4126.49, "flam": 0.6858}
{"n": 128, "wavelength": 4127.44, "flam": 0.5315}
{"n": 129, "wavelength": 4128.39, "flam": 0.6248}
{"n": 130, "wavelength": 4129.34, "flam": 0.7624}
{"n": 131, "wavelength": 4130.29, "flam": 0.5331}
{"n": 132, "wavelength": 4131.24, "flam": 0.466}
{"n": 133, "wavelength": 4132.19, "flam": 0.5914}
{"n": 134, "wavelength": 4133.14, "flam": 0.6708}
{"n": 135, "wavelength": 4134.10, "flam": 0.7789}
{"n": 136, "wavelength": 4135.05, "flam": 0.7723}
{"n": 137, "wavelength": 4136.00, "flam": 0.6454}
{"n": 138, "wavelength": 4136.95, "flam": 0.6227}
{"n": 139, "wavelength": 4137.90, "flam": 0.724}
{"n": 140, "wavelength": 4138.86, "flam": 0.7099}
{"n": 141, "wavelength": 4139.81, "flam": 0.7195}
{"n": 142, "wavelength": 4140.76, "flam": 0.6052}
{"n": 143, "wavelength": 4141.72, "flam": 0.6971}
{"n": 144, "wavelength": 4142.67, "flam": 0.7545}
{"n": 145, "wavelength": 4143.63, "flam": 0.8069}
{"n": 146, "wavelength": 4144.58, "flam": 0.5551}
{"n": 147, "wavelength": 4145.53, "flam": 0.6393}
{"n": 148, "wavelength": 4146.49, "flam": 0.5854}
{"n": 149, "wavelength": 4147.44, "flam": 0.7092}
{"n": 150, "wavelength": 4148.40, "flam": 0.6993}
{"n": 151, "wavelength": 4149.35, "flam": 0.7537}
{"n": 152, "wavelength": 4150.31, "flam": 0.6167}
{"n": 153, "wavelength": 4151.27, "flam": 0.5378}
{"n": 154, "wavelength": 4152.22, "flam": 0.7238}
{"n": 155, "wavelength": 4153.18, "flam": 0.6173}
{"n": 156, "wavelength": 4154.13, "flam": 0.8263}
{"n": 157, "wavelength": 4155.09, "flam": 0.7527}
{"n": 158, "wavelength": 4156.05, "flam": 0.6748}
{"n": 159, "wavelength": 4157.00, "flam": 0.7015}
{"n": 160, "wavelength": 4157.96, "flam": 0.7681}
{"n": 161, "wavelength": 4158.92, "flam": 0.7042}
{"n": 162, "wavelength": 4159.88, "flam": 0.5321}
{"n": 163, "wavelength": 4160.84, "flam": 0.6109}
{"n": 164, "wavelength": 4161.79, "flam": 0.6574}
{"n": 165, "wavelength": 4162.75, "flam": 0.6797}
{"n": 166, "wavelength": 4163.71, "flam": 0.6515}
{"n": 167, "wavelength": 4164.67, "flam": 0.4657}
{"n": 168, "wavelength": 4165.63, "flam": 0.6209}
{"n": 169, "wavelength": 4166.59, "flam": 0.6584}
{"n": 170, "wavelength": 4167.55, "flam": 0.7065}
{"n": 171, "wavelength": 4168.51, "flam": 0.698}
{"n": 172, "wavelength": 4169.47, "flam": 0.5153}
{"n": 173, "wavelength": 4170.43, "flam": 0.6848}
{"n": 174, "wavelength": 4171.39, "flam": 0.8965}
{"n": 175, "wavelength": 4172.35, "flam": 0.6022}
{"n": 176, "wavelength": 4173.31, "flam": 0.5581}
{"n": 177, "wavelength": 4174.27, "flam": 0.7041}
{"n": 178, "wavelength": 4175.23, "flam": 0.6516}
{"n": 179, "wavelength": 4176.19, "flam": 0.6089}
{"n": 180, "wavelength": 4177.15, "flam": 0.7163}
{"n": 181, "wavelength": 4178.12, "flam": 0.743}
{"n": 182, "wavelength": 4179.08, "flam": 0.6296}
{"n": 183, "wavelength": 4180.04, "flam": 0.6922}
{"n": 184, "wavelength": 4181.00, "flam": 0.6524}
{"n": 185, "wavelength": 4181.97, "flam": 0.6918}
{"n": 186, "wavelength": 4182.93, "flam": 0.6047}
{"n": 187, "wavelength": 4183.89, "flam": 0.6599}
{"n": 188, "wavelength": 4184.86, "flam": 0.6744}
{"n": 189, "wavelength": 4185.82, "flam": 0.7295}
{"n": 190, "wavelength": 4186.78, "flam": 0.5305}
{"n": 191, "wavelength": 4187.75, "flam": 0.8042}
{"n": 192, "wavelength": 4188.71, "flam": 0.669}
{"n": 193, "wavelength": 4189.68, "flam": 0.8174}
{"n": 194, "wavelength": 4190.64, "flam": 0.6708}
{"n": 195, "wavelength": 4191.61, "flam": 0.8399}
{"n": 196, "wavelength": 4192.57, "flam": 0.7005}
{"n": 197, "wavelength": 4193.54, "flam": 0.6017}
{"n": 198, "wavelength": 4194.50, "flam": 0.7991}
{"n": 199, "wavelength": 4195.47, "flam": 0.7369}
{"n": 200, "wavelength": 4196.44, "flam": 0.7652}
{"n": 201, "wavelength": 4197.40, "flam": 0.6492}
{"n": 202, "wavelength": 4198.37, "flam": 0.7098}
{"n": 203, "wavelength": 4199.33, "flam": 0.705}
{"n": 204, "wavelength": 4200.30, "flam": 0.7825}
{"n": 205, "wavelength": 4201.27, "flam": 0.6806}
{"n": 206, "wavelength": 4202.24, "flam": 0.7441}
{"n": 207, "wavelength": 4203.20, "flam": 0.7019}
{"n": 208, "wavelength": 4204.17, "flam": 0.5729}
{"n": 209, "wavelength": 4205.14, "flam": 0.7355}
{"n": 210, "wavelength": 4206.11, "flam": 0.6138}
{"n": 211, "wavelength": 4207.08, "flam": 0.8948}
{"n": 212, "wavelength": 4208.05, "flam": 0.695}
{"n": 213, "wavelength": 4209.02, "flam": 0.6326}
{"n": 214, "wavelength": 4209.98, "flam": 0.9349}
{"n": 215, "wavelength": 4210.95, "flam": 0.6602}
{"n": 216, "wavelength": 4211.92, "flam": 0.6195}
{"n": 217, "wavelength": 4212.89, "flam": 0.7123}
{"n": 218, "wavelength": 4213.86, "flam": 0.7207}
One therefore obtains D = 4207.08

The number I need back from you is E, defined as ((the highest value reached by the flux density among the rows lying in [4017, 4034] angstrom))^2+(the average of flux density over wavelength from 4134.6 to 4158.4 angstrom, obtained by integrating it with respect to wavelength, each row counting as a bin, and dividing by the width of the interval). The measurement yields 1.31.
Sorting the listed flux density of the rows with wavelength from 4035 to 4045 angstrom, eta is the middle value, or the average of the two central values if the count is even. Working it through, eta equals 0.710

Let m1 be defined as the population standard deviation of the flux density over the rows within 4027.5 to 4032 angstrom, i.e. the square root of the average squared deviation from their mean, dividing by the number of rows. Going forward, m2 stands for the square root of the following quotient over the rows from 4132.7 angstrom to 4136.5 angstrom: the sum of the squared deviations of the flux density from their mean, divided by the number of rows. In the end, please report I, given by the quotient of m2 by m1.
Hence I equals 0.6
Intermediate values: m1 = 0.101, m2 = 0.059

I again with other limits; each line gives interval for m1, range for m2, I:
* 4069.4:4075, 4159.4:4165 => 1.1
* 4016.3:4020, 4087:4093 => 1.0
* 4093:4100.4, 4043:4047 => 0.6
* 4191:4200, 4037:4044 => 1.4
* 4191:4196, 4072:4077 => 0.7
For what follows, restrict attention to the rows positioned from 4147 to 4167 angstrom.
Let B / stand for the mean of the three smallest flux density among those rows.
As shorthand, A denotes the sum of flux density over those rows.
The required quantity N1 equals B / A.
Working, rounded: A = 14.0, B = 0.512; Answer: 0.0367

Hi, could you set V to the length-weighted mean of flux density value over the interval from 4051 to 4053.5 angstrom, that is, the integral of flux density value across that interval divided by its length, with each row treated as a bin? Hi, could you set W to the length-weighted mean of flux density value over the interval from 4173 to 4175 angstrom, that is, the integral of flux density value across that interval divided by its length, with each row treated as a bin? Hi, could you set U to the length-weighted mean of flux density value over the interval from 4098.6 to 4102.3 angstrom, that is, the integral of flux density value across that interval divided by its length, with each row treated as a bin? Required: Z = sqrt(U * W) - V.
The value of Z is -0.07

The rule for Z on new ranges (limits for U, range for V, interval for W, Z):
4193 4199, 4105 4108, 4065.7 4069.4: -0.03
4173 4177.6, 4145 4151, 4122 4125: 0.08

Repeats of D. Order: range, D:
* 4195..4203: 4195.47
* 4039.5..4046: 4039.99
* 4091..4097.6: 4091.48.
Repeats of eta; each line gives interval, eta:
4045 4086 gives 0.677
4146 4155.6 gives 0.704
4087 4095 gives 0.767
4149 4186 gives 0.674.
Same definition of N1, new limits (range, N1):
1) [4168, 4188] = 0.0381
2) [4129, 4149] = 0.0369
